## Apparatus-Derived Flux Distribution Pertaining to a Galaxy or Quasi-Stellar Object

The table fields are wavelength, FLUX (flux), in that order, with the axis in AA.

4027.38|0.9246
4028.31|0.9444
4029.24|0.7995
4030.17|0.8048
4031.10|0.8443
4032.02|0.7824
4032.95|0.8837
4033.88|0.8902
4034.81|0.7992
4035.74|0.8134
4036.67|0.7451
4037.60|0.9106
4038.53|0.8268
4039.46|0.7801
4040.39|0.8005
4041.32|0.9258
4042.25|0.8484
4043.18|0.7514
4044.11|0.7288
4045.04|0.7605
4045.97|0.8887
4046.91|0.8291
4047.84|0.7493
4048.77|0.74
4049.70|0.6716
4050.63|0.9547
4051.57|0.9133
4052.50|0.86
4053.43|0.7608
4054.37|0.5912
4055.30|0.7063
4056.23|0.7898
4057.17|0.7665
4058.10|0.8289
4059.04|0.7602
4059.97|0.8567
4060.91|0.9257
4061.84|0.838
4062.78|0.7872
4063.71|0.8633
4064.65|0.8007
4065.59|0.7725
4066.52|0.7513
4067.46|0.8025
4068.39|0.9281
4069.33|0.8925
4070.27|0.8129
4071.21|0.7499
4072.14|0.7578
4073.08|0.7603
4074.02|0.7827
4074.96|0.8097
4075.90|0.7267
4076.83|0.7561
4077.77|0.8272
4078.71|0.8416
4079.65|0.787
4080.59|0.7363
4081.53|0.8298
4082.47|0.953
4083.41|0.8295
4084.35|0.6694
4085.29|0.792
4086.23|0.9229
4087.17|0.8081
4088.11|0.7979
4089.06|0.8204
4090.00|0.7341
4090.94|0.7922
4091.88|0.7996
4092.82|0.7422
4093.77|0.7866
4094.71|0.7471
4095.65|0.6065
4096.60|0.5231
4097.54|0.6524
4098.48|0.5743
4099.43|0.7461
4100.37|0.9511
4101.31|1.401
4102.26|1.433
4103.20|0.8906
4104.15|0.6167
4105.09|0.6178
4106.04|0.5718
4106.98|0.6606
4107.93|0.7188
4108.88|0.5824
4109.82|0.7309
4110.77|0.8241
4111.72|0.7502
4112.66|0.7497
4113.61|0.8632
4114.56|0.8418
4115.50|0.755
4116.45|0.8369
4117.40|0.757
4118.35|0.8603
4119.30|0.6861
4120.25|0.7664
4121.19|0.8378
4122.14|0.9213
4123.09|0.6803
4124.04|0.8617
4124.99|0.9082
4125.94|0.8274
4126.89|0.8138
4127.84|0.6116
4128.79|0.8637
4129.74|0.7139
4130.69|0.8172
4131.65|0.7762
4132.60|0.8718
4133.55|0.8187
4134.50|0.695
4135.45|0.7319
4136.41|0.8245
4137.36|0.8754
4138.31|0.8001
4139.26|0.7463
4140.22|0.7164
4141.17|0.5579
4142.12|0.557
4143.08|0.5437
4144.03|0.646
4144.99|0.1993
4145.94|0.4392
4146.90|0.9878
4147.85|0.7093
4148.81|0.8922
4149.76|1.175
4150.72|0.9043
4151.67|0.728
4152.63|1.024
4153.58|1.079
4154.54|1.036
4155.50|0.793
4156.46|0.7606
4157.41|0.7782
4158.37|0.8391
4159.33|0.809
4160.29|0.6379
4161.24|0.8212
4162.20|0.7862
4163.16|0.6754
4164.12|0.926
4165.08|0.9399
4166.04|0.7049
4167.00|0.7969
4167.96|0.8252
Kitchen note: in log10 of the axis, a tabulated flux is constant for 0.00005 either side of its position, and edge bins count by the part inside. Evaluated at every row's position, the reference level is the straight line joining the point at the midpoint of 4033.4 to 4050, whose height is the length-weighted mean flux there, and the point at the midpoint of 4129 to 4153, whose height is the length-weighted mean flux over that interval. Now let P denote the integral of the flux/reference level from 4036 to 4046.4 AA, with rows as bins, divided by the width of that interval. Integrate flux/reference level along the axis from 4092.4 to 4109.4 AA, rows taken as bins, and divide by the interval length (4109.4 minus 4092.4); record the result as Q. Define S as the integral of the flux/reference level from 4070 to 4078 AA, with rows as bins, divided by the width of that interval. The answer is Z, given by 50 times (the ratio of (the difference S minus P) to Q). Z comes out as -1.5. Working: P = 1.01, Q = 0.99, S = 0.98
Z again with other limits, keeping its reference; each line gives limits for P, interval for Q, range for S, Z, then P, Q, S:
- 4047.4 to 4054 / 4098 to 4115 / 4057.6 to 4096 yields 0.6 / 1.01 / 1.05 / 1.02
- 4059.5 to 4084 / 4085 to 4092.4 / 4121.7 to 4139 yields 1.2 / 1.03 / 1.04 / 1.06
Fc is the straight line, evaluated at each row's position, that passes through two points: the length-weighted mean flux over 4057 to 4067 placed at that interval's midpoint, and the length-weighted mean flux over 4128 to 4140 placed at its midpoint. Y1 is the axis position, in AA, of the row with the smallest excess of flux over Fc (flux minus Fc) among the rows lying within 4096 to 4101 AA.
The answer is 4096.60 AA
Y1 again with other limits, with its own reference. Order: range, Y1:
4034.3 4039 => 4036.67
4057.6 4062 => 4059.04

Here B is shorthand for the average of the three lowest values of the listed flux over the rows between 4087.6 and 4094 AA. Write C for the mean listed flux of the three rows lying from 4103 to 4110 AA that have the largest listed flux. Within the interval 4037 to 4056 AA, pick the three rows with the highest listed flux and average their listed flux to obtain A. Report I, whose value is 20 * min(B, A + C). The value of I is 15.1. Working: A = 0.93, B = 0.754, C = 0.78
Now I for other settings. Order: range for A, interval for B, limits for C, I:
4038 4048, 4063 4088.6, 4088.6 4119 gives 14.2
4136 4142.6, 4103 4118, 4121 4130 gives 11.8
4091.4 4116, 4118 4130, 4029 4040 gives 13.2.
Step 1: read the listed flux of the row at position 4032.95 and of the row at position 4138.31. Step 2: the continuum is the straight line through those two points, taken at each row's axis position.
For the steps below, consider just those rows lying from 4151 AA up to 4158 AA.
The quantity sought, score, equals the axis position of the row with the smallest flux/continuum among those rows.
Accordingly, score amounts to 4151.67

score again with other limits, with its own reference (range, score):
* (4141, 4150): 4144.99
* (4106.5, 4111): 4108.88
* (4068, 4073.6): 4071.21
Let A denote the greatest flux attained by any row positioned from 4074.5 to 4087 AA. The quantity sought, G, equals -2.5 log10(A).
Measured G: 0.05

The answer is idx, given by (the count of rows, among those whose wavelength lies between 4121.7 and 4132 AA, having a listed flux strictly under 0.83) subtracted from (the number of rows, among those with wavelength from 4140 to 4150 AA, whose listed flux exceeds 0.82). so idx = -4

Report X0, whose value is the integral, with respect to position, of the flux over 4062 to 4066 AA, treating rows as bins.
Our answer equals 3.23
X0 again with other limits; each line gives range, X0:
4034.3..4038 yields 3.02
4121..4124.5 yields 2.88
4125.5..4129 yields 2.70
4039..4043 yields 3.33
